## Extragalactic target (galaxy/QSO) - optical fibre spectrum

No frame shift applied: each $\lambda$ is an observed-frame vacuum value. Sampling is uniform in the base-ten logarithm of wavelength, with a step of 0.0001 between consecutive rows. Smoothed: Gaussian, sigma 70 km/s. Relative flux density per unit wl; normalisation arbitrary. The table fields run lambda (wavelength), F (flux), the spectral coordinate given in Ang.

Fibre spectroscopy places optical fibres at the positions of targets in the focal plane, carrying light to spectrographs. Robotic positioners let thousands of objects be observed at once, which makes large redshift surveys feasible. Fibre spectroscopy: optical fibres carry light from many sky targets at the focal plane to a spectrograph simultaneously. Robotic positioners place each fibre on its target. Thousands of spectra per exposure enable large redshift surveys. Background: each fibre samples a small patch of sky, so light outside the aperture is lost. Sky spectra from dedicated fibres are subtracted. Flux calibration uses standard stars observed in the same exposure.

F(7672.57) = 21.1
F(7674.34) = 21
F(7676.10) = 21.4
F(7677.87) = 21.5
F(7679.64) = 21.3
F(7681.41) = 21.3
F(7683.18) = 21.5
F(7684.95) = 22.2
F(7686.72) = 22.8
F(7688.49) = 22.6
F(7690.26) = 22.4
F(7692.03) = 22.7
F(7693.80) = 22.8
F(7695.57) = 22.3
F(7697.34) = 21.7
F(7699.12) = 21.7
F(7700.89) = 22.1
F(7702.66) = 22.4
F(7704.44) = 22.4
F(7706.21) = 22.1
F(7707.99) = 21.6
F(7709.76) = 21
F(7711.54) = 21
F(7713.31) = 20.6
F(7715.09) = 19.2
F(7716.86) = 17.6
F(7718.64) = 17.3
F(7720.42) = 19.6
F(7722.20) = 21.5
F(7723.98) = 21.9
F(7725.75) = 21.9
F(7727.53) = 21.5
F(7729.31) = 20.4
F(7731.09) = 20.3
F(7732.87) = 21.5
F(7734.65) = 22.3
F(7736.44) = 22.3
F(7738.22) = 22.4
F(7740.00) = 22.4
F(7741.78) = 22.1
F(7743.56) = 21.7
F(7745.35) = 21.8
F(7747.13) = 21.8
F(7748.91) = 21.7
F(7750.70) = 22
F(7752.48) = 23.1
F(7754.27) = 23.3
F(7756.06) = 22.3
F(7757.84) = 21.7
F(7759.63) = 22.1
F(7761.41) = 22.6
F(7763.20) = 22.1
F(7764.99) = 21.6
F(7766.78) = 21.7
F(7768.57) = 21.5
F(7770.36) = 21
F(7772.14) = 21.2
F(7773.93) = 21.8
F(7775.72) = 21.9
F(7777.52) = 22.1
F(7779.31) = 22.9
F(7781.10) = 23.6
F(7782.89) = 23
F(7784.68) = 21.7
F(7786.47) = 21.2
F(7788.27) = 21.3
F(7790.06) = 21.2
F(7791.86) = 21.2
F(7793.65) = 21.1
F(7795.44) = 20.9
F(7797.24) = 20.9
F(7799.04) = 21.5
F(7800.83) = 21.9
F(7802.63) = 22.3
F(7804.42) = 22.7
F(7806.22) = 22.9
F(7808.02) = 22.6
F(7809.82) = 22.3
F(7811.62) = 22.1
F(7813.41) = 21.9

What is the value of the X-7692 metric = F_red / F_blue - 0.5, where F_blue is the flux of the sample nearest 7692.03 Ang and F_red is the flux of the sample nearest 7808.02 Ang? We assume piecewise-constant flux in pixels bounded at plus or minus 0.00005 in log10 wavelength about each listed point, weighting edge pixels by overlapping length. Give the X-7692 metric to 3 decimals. 0.496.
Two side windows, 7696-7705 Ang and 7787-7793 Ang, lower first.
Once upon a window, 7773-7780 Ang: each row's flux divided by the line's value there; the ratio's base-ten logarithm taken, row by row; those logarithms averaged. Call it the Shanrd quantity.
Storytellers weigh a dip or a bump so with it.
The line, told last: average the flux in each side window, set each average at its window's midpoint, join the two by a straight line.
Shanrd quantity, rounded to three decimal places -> 0.016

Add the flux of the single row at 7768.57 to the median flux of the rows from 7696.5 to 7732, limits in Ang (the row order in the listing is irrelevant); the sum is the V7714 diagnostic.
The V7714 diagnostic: 43.0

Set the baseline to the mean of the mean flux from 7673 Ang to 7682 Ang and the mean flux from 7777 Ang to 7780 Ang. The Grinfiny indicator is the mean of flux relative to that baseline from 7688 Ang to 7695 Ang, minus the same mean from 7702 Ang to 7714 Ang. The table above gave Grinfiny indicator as 1.0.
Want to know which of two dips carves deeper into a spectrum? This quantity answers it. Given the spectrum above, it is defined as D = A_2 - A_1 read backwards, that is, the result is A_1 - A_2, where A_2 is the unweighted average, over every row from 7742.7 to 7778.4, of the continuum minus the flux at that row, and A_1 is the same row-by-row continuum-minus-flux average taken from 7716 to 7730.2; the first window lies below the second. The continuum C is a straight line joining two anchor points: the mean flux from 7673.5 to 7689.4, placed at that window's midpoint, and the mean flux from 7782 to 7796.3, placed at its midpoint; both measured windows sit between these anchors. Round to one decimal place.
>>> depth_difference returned 1.8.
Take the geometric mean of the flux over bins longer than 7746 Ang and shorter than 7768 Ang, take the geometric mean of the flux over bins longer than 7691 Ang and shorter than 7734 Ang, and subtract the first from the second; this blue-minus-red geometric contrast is -1.1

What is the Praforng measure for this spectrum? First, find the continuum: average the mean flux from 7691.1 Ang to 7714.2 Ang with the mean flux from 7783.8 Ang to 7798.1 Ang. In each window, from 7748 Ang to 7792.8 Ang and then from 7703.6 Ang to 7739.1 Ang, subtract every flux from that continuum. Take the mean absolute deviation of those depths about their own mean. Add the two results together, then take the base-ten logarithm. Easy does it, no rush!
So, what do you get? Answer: 0.24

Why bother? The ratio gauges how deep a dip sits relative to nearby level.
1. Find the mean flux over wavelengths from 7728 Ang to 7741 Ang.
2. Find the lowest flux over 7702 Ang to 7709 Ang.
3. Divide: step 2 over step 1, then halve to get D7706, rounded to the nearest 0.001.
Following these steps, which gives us 0.499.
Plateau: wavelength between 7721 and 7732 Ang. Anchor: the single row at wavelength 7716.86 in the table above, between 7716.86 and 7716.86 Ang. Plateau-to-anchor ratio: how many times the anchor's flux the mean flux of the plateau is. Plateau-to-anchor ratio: 1.21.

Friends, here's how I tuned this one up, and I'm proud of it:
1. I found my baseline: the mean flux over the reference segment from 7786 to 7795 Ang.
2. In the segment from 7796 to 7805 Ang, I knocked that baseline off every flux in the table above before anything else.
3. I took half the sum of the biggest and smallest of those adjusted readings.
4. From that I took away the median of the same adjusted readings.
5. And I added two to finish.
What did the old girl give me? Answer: 1.9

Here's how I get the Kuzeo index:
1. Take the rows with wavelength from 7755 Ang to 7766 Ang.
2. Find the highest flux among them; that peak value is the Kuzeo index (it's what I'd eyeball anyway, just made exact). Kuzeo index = 22.6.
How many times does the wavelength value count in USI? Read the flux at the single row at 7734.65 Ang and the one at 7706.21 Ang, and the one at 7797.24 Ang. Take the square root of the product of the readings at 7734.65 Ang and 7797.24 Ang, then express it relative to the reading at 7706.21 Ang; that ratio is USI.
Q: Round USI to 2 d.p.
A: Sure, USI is 0.98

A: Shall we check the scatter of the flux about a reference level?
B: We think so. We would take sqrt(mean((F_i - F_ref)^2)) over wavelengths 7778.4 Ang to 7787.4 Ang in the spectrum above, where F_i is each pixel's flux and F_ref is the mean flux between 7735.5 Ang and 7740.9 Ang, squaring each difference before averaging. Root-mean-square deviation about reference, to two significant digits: 0.90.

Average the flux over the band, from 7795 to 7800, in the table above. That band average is 21.1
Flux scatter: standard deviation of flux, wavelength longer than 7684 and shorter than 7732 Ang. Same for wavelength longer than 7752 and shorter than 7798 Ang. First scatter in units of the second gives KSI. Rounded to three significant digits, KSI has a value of 1.86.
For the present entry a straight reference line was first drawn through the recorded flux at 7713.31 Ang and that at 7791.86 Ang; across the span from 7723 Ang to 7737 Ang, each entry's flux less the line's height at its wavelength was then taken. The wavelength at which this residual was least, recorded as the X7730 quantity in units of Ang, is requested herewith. 7731.09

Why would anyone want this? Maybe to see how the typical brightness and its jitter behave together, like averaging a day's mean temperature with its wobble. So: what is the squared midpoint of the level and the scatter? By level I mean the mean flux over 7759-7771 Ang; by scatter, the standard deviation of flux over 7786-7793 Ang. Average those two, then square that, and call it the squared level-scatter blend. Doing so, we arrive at 119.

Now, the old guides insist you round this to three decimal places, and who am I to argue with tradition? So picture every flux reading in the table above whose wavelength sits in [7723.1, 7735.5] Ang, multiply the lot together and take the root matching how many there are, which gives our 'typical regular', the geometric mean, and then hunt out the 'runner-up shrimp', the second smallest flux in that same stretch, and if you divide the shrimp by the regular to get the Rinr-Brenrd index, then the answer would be 0.954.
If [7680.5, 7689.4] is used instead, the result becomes 0.974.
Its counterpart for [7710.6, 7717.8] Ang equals 0.982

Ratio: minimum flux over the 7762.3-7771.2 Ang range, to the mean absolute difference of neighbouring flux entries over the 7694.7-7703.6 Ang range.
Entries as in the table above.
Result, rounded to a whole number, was 65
